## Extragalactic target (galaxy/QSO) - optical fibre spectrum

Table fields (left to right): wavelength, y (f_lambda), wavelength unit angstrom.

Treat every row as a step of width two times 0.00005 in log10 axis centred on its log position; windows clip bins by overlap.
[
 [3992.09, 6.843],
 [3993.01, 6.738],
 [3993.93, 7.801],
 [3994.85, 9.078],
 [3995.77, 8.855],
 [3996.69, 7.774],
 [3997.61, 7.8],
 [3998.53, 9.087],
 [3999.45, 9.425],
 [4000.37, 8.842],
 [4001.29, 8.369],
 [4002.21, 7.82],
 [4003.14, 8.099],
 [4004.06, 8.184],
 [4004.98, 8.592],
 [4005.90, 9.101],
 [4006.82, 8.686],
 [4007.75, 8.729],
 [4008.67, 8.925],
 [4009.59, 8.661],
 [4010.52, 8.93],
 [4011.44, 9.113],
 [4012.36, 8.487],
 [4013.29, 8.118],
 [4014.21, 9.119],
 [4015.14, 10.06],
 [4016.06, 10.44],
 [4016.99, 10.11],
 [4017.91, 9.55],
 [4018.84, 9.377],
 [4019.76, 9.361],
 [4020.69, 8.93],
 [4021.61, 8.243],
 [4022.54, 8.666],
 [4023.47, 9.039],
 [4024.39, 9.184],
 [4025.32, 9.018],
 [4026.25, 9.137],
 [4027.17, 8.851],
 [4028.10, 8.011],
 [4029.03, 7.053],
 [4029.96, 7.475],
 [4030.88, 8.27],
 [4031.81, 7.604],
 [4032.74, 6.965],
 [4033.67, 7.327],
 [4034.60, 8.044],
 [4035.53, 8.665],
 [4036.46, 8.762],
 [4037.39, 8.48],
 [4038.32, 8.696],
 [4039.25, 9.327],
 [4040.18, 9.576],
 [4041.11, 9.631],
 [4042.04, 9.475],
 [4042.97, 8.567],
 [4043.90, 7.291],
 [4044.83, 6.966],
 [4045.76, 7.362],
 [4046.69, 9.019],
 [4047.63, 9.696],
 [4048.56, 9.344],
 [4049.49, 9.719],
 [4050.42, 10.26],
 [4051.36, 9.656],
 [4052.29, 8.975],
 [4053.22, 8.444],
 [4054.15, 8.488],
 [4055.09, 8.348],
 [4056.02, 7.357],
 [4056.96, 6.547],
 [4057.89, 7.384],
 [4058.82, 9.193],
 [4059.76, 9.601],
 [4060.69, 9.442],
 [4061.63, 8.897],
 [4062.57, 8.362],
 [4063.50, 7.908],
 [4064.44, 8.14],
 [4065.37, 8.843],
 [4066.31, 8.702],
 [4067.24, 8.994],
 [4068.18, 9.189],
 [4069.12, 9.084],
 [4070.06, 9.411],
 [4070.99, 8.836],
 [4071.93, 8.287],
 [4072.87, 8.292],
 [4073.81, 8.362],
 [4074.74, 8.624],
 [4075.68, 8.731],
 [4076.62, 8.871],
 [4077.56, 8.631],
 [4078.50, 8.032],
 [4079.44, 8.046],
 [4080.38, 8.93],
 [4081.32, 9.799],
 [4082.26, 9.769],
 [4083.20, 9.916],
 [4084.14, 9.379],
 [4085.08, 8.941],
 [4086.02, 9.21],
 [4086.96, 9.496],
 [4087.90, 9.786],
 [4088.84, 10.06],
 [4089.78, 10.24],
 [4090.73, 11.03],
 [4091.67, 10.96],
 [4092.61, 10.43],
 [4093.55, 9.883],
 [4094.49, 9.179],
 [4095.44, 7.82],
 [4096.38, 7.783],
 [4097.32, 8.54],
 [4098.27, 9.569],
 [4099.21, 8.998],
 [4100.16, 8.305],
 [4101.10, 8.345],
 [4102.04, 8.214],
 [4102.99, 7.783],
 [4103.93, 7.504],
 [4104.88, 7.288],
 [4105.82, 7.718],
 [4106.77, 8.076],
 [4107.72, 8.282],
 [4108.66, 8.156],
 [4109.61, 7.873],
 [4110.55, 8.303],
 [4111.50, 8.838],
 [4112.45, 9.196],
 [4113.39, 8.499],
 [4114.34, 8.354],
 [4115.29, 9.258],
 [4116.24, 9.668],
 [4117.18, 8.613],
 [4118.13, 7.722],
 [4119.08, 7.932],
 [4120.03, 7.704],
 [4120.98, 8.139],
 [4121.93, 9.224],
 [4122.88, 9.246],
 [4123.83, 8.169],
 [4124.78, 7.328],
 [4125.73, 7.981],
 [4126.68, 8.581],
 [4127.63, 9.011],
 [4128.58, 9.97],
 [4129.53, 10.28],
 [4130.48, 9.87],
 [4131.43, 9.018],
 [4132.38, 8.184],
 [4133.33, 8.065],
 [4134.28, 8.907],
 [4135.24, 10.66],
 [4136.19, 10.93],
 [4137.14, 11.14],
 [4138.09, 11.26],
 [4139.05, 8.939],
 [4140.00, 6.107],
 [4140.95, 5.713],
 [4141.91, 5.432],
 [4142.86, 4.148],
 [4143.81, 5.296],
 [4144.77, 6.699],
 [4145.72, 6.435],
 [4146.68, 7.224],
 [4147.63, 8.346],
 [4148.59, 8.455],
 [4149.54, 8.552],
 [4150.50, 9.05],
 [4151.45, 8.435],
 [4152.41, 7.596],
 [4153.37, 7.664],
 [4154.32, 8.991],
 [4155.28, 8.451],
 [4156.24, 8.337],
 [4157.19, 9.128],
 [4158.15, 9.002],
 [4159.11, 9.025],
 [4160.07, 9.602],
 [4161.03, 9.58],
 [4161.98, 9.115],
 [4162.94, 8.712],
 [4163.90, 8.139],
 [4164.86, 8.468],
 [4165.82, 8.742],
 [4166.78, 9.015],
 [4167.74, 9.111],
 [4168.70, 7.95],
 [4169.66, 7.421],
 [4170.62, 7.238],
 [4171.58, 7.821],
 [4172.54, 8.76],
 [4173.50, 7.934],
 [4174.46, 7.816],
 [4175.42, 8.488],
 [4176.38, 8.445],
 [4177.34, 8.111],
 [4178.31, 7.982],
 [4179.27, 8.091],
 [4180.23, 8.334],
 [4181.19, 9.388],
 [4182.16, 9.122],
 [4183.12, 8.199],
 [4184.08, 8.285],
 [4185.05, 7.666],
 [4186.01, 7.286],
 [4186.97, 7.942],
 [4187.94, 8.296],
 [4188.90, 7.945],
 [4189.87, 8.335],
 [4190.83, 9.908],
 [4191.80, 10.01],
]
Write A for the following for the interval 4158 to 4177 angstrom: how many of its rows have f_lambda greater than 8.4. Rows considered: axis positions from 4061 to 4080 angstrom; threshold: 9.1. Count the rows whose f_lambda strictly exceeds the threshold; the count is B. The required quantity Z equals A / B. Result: 6.5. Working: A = 13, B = 2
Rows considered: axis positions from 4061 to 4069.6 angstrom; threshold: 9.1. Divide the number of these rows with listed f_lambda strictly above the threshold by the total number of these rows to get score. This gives 0.11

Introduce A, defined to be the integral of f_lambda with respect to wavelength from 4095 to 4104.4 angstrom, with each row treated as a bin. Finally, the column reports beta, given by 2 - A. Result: -76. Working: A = 78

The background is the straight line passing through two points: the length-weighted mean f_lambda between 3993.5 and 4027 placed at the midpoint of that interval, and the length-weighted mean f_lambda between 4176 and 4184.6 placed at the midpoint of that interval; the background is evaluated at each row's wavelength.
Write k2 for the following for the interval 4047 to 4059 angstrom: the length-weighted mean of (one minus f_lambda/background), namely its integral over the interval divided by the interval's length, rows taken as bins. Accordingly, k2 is 0.004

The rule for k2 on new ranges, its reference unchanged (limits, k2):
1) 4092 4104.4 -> -0.004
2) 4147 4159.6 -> -0.003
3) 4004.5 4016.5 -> -0.016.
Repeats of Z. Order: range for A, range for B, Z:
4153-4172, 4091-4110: 2.6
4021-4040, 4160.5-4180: 3.7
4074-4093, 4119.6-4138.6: 2.0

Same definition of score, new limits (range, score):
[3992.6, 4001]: 0.11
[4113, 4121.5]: 0.22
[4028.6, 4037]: 0.00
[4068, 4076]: 0.22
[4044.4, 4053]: 0.56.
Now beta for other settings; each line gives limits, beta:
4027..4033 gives -44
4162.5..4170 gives -61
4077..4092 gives -140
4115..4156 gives -339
